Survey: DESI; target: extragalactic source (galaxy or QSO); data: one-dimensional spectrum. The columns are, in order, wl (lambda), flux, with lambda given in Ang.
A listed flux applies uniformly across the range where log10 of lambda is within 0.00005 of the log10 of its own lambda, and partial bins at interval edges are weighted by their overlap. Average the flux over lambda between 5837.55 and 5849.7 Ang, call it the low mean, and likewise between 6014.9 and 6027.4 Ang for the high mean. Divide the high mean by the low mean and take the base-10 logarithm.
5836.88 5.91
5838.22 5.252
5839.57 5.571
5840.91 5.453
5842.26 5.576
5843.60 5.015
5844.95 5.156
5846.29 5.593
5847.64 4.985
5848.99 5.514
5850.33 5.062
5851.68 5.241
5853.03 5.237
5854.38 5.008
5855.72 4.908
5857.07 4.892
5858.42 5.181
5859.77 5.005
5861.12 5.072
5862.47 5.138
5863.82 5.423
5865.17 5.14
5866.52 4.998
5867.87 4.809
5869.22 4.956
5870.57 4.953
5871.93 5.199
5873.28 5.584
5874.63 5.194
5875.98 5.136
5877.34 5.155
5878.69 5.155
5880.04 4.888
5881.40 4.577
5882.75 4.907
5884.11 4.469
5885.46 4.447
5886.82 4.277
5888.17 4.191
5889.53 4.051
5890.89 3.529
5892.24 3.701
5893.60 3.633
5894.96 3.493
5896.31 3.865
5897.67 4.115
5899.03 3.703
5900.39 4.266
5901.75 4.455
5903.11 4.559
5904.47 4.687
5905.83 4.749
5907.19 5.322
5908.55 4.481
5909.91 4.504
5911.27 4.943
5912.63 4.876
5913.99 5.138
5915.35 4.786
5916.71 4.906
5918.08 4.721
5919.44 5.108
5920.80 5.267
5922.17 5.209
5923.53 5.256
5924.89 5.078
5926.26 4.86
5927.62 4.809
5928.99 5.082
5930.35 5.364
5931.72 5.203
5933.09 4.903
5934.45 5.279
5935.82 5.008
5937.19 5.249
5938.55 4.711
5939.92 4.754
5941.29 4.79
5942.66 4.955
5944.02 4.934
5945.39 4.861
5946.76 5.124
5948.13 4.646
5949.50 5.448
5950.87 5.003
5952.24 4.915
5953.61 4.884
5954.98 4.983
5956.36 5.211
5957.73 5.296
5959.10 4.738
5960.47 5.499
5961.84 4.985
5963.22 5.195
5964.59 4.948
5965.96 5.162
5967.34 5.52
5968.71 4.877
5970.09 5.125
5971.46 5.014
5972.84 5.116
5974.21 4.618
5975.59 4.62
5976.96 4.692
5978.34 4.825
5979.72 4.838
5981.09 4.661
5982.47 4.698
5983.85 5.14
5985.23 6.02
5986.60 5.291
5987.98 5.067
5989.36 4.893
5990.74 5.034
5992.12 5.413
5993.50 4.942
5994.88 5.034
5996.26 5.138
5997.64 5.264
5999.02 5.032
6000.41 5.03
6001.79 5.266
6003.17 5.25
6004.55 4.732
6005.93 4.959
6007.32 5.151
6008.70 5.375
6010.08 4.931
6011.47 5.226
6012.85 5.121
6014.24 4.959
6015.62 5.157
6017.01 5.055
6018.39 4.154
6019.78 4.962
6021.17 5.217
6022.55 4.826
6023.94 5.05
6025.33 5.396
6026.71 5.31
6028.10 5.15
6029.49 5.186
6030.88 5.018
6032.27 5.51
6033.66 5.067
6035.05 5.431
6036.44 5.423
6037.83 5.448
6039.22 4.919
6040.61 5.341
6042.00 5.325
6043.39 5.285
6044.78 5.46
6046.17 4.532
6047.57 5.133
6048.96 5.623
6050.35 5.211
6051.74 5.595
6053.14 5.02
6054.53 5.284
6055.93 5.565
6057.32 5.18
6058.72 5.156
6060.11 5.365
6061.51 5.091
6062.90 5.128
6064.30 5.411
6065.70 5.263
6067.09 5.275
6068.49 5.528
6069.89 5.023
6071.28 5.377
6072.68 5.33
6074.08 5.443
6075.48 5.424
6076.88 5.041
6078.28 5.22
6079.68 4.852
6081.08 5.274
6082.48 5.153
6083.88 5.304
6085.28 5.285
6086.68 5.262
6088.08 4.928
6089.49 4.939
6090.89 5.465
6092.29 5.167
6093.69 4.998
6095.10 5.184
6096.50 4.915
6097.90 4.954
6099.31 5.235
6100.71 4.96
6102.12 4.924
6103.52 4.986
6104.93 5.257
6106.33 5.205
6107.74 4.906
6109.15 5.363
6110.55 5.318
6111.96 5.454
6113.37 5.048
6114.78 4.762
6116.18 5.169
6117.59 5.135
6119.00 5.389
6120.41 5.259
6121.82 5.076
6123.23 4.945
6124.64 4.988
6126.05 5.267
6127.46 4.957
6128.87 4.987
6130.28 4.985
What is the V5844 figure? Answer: -0.028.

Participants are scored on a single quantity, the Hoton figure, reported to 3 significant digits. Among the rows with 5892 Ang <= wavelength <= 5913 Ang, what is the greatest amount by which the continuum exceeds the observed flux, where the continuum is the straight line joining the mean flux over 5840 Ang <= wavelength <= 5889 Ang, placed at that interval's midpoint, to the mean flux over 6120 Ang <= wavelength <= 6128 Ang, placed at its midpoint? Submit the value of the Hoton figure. 1.55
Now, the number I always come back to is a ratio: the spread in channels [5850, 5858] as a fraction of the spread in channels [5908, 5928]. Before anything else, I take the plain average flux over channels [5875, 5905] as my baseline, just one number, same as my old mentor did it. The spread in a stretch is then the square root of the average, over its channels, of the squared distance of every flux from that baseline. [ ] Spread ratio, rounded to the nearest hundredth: 1.15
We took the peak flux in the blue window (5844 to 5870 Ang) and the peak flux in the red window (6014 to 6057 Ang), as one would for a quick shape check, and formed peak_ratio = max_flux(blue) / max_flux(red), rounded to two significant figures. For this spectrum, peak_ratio 0.99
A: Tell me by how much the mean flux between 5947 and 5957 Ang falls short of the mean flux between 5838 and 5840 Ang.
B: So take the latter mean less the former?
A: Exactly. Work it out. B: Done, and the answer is 0.40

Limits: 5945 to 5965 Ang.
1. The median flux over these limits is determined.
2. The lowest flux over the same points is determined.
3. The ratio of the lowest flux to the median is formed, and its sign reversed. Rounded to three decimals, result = -0.932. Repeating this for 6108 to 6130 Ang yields -0.927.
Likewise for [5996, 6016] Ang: -0.921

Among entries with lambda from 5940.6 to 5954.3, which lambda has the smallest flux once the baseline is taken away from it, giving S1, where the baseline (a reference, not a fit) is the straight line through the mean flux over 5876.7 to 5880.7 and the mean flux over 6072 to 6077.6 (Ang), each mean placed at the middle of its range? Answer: 5948.13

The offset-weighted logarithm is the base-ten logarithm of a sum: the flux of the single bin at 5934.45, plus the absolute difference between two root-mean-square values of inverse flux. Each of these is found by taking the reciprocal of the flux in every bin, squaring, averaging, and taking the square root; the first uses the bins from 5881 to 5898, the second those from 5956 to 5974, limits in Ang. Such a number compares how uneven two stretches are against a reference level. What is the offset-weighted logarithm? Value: 0.727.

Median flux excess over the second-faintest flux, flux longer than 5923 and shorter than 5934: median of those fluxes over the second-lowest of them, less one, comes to 0.045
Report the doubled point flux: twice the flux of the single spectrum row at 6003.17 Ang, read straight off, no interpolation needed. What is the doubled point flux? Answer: 10.50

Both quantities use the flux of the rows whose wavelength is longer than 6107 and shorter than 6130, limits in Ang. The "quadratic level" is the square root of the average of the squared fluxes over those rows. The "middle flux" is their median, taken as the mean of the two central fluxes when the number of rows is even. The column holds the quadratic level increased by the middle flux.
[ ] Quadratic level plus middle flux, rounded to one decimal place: 10.2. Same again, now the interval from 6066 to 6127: 10.4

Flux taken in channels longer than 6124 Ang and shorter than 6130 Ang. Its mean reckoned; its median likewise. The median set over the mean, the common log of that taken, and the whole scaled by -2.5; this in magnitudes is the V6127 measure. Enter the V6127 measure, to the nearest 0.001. 0.013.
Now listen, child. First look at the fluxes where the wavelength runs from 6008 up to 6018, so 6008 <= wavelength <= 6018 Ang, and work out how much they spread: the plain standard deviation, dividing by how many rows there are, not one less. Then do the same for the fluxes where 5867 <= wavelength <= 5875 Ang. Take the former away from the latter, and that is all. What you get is 0.11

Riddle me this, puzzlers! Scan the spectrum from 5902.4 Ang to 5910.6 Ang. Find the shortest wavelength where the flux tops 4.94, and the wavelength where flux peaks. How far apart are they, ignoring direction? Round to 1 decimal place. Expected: 0.0 Ang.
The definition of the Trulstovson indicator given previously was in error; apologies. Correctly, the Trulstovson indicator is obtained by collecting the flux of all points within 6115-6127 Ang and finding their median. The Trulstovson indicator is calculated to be 5.15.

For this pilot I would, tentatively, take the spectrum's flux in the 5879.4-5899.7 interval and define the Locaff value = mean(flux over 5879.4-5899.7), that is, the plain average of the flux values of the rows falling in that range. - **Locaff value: 4.12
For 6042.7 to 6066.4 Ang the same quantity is 5.25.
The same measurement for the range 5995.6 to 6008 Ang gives 5.09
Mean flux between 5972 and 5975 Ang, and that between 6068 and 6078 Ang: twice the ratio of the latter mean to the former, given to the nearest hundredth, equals 2.18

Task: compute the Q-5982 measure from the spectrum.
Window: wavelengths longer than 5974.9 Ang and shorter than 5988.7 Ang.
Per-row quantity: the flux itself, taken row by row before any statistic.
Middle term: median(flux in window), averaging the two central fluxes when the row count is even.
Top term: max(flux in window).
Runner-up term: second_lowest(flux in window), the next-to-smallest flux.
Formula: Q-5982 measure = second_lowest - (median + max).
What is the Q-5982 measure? -6.19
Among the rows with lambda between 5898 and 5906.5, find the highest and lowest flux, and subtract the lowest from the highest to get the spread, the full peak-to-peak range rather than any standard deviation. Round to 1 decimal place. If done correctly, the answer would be 1.0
